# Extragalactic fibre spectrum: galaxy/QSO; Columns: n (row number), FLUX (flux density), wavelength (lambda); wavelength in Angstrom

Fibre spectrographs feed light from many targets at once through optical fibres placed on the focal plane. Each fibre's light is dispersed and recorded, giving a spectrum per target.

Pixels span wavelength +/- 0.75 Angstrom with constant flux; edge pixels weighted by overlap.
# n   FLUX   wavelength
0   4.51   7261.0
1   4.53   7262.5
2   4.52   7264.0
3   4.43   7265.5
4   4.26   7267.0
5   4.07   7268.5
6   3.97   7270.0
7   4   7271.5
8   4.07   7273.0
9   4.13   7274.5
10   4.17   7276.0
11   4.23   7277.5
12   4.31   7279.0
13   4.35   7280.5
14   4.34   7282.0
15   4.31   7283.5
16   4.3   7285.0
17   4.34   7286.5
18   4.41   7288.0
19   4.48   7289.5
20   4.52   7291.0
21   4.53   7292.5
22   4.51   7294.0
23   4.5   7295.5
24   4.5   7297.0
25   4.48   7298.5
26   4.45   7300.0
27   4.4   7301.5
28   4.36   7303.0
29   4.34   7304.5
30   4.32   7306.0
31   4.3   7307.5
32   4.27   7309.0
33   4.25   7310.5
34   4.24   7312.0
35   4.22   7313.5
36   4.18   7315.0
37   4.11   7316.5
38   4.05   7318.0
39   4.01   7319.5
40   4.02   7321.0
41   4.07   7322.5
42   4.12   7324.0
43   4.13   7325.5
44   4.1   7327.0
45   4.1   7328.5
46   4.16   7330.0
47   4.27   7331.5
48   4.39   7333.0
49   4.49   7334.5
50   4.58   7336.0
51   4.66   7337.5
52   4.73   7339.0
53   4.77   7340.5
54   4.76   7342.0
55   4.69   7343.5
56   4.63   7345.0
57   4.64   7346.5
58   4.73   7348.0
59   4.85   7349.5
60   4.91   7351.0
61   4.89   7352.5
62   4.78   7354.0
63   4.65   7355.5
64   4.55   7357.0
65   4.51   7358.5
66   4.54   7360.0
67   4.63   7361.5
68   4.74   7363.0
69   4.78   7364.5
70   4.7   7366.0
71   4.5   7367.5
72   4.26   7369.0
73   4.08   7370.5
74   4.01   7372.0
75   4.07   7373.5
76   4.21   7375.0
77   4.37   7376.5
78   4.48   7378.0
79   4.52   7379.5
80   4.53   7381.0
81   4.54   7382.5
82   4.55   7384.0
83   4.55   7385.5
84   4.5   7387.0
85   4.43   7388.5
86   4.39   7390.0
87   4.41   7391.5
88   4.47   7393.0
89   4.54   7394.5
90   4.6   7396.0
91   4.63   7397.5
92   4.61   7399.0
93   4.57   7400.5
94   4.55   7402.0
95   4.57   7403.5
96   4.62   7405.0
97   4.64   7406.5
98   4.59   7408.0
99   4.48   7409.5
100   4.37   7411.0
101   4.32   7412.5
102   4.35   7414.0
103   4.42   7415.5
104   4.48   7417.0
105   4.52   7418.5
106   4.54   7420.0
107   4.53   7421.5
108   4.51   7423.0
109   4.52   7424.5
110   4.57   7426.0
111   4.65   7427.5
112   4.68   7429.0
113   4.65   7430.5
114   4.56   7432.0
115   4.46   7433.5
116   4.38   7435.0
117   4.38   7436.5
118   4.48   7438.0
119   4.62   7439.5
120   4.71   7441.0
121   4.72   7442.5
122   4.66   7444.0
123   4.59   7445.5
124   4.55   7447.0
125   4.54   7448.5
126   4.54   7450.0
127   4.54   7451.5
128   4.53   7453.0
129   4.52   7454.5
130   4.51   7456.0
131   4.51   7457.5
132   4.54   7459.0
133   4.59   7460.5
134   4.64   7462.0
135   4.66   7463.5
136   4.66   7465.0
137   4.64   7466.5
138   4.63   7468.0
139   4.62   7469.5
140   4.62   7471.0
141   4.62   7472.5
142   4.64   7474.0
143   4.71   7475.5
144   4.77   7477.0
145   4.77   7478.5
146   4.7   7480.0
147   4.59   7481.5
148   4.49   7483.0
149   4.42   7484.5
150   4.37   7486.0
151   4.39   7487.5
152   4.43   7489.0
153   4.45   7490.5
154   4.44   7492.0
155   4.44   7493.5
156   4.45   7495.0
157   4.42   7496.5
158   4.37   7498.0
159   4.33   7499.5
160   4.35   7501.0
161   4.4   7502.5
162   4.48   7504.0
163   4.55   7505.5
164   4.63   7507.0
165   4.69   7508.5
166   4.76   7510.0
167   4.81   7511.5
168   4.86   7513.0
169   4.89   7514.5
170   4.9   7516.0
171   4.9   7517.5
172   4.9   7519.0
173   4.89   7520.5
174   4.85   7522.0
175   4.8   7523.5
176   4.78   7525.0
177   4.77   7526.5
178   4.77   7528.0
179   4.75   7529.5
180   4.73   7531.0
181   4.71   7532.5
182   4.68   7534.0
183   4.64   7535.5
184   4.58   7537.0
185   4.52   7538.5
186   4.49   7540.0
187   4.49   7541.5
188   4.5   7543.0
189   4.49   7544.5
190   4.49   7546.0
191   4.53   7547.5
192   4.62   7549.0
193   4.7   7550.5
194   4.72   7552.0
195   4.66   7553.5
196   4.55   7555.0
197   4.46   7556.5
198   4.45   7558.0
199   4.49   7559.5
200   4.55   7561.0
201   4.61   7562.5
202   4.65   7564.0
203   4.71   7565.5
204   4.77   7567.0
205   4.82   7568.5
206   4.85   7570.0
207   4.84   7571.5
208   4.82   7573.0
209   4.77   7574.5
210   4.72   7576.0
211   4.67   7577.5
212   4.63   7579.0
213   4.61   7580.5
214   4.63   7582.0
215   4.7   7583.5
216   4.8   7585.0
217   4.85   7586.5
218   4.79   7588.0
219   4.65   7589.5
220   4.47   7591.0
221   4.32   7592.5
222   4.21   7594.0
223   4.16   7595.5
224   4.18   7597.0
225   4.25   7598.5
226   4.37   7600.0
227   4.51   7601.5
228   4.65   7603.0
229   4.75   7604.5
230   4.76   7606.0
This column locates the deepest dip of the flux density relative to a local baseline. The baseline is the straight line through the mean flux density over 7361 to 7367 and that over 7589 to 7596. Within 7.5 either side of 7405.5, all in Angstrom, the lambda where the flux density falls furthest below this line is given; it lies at 7412.5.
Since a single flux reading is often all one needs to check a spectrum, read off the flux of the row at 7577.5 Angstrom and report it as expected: 4.67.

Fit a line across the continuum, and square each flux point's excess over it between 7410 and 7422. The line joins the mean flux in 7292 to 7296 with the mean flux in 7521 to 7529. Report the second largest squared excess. 0.096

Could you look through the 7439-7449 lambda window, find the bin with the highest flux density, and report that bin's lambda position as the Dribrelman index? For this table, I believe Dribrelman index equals 7442.5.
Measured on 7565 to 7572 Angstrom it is 7570.0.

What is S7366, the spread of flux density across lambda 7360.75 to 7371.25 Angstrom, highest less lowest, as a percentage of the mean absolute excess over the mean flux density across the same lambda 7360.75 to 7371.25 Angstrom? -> 330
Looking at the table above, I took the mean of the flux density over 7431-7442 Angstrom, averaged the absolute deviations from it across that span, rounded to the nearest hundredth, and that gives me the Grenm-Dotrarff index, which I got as 0.10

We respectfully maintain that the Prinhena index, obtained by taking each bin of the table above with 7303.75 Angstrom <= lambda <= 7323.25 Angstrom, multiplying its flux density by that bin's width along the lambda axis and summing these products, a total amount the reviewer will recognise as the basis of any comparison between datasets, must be 82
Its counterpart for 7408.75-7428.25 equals 87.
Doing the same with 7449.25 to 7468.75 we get 89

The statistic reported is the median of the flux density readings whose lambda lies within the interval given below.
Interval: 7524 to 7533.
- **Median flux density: 4.76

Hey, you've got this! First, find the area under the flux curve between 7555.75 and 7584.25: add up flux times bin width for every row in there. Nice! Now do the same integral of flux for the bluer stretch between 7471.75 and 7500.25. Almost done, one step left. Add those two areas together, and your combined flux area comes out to 262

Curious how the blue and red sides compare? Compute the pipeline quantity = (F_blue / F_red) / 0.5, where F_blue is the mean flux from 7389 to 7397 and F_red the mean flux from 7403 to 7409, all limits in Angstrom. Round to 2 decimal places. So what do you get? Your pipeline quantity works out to 1.95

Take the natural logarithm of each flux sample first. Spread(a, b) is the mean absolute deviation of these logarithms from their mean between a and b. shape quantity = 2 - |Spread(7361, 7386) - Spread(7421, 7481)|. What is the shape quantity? 1.97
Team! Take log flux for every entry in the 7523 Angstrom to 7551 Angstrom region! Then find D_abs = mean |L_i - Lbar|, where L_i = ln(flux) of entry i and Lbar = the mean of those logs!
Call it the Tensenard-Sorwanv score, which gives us 0.023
